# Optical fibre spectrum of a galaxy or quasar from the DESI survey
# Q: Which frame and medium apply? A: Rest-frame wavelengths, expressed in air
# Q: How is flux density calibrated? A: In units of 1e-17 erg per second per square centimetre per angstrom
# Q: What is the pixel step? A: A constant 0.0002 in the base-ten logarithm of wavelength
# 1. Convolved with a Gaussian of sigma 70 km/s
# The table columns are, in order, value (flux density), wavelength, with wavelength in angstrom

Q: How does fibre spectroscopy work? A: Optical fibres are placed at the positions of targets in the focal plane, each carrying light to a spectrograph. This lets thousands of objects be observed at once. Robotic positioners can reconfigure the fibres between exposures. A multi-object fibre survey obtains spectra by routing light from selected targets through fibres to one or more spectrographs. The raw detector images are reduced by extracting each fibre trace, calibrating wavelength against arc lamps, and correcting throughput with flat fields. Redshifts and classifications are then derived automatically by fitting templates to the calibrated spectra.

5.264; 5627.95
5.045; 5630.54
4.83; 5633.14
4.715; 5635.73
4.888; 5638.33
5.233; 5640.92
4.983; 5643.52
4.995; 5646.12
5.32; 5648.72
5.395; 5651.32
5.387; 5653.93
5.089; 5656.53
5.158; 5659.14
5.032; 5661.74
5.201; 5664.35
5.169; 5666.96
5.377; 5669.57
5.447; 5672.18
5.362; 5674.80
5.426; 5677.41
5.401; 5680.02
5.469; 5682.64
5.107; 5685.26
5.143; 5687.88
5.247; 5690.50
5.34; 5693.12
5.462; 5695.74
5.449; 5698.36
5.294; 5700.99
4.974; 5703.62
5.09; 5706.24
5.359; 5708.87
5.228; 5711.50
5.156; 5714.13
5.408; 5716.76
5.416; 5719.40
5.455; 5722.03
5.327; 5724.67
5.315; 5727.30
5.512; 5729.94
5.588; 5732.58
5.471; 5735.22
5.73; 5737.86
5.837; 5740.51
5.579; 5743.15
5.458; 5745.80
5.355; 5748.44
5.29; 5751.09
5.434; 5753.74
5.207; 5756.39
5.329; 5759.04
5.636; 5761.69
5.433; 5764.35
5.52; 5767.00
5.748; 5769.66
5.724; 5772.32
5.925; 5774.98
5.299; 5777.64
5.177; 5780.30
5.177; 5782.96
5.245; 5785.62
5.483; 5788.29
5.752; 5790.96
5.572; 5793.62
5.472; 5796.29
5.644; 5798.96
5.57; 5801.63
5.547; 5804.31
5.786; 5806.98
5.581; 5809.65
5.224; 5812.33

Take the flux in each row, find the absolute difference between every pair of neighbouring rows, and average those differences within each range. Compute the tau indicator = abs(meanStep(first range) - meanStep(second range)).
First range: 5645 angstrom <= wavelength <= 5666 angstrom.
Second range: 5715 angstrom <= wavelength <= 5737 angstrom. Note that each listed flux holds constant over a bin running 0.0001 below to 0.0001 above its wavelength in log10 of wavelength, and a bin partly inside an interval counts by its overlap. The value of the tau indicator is 0.070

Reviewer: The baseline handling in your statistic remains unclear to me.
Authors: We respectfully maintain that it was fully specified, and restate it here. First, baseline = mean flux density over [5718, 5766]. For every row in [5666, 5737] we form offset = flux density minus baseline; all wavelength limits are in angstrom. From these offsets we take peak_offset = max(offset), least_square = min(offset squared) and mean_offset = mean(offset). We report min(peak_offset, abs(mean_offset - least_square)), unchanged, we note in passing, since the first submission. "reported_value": 0.12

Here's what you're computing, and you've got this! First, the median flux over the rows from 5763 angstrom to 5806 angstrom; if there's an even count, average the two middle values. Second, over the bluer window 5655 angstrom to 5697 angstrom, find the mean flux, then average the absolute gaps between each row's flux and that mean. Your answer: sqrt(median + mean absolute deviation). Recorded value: 2.38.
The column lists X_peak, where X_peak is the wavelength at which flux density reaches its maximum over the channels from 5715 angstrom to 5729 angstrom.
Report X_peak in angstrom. 5722.03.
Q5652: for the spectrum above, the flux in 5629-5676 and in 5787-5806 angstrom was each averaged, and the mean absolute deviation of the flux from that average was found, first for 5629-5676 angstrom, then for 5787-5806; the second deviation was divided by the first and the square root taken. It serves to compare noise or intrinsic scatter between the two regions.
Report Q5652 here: 0.63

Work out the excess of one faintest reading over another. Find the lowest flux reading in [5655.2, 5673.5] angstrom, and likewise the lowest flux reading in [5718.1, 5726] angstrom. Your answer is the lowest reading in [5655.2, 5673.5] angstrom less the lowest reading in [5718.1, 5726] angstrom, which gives -0.3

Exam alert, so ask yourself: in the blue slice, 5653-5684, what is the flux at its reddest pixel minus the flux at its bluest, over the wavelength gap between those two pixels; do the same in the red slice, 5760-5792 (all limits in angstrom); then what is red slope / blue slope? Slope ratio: 1.4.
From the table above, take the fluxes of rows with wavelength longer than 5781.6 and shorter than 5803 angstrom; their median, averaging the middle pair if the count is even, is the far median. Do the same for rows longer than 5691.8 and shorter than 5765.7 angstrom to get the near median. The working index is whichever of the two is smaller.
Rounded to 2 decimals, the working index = 5.41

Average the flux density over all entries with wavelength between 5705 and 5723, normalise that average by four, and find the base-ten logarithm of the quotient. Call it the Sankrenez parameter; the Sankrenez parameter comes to 0.122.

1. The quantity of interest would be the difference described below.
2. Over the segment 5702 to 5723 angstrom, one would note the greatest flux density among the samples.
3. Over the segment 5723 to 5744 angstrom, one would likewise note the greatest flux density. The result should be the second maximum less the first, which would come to 0.38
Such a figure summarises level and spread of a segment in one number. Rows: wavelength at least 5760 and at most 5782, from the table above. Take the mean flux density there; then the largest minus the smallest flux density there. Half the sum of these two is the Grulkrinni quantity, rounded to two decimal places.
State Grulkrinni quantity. 3.15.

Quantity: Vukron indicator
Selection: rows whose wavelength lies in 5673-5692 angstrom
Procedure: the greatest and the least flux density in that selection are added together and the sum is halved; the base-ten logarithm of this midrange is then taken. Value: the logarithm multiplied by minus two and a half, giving -1.81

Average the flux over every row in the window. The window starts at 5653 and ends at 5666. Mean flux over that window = 5.17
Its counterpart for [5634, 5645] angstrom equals 4.95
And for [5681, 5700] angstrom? 5.32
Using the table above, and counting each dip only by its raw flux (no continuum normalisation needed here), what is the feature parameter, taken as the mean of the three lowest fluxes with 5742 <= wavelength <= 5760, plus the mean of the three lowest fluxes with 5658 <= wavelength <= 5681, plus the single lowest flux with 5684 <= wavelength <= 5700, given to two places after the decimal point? 15.50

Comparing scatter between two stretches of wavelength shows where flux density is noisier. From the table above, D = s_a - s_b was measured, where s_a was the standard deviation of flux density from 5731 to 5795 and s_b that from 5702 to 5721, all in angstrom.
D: 0.05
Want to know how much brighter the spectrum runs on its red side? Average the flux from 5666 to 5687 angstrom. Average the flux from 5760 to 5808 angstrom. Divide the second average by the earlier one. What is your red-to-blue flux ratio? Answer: 1.04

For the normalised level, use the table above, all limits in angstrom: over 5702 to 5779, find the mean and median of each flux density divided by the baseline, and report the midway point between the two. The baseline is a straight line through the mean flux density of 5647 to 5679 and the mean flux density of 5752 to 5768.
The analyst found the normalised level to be 1.01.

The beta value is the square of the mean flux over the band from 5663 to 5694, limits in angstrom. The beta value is 28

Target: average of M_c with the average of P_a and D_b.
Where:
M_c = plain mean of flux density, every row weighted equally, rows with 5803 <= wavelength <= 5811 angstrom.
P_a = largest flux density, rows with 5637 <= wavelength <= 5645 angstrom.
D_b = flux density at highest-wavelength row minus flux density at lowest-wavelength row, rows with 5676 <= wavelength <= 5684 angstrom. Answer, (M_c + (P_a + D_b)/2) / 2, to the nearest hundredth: 4.14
